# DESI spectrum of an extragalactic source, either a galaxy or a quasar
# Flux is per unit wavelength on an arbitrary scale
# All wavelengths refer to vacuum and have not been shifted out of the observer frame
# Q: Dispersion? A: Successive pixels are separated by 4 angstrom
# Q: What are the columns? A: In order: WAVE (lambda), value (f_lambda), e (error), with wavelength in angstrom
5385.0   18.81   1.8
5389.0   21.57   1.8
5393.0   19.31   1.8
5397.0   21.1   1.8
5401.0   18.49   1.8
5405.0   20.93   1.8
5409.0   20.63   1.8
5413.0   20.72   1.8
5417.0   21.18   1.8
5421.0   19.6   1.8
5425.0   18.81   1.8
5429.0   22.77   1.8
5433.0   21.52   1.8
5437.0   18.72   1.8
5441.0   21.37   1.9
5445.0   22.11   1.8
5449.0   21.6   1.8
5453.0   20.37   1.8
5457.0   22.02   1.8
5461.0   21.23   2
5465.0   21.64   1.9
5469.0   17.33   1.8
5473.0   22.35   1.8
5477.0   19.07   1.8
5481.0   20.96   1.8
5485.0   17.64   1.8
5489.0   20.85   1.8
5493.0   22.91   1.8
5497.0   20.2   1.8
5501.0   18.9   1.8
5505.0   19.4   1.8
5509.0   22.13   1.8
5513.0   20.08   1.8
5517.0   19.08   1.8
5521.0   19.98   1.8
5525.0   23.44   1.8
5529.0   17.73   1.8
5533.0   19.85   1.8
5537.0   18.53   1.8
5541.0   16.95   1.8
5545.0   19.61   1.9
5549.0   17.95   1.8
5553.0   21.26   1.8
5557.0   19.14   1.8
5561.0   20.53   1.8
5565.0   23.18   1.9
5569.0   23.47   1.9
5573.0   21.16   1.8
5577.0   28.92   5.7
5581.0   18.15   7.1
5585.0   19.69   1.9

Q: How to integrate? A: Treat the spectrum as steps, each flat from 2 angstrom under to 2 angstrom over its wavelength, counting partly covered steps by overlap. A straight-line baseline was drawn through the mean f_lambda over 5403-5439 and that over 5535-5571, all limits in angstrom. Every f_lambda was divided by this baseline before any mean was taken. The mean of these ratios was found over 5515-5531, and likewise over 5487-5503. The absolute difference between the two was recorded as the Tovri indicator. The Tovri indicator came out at 0.027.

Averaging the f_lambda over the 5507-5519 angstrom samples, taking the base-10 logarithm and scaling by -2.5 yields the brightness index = -3.28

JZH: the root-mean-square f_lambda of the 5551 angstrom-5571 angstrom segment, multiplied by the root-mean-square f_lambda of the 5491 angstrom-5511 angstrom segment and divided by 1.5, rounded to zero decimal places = 299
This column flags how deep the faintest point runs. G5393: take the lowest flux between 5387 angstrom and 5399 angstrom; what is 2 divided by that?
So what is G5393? 0.104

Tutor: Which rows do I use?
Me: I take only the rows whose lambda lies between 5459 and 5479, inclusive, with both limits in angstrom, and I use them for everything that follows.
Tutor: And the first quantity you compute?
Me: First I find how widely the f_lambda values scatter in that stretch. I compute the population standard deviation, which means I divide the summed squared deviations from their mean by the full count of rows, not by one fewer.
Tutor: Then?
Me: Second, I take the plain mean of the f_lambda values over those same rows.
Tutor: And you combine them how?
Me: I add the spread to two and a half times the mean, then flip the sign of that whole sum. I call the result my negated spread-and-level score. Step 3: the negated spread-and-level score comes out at -52.7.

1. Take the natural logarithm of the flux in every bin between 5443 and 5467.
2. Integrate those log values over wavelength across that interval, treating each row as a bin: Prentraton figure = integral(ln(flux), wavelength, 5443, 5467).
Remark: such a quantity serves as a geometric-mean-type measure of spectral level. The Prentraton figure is 73.6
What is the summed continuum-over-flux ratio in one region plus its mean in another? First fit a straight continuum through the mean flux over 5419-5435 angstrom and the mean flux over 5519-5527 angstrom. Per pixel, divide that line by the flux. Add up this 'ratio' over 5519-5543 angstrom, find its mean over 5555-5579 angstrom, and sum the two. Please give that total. 7.80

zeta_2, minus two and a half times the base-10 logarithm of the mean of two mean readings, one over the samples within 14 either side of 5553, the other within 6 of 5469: -3.26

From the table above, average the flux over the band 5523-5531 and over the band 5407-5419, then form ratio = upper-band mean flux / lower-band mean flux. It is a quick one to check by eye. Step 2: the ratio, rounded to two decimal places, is 0.99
